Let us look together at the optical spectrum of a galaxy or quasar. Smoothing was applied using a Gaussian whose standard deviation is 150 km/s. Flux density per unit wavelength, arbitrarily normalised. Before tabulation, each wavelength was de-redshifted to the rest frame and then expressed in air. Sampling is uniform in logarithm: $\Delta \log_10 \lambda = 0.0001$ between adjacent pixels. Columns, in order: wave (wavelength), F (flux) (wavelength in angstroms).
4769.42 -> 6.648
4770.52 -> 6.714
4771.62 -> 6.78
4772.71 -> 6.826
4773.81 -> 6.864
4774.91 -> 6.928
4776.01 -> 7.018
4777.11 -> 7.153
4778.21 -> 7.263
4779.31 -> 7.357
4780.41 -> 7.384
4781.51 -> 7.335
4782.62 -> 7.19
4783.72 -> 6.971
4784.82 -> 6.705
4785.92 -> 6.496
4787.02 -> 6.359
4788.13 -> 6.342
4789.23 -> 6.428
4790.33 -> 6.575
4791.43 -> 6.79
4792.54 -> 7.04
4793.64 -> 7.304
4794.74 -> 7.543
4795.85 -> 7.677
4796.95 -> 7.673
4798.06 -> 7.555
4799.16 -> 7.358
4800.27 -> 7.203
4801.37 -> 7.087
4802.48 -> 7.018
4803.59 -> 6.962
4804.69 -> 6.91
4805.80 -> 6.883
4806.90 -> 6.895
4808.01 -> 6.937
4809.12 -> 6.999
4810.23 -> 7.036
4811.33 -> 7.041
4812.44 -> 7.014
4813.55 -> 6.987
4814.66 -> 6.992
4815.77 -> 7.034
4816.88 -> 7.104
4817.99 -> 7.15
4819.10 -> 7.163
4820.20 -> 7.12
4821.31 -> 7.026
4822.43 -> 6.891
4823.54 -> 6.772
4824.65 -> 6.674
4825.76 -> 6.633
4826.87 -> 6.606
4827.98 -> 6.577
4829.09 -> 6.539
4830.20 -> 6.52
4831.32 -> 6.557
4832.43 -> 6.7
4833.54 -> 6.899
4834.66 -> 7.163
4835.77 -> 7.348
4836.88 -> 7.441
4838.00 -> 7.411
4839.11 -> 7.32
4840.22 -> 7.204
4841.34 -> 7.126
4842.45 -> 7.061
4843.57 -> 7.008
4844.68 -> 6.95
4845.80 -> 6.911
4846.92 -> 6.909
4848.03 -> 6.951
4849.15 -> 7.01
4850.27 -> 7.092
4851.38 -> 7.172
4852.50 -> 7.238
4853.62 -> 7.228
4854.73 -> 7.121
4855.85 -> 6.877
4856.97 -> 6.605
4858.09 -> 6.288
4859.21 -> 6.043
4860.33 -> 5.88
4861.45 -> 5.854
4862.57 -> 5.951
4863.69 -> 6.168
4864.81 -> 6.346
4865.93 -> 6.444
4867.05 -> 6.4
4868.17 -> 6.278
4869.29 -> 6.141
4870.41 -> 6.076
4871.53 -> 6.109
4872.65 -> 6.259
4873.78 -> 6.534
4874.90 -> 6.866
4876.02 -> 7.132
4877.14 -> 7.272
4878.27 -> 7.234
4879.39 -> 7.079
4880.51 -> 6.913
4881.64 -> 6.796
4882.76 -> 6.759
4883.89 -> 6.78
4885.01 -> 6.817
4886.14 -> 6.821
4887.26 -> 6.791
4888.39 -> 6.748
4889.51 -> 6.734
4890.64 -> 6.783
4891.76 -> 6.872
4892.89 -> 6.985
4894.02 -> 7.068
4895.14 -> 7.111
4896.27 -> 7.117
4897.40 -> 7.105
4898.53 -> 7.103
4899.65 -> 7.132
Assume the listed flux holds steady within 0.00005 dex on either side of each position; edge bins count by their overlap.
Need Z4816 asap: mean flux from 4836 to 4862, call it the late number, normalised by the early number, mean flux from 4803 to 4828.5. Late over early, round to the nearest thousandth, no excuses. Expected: 0.996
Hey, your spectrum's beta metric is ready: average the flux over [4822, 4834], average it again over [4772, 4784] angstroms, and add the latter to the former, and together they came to 13.8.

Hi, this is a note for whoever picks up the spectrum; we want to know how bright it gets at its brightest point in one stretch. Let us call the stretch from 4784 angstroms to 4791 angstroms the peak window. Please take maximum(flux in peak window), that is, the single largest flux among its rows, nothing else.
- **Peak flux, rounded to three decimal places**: 6.705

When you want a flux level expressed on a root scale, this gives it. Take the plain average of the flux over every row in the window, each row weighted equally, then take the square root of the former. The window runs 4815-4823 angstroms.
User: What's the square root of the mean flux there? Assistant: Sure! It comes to 2.66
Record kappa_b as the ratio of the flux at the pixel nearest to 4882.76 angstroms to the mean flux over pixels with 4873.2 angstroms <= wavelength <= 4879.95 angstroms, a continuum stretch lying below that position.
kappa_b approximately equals 0.96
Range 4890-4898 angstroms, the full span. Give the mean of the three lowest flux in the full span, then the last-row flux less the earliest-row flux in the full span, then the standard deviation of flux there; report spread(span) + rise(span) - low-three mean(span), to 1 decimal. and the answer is -6.4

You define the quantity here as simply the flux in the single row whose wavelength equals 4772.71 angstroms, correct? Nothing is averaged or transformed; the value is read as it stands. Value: 6.826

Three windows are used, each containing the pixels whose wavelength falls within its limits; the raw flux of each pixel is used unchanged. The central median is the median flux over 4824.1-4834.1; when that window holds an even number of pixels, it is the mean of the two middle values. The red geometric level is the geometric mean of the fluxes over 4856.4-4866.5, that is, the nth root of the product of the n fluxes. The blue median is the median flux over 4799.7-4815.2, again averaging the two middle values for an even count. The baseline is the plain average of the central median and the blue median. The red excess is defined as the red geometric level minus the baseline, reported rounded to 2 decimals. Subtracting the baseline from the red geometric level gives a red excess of -0.63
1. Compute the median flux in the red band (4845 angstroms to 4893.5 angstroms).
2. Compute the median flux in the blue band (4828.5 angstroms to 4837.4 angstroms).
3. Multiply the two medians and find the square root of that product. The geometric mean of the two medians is 6.80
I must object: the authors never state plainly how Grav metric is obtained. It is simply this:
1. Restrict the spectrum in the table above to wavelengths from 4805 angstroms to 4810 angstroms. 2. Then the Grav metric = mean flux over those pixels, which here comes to 6.93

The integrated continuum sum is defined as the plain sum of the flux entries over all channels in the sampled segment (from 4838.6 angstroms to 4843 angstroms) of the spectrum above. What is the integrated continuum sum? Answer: 29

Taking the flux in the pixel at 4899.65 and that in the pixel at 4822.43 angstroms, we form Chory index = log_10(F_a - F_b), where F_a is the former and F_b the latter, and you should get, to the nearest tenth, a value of -0.6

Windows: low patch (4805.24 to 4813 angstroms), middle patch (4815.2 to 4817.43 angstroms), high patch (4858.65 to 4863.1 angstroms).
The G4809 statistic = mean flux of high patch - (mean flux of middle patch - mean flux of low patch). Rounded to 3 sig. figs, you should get 5.84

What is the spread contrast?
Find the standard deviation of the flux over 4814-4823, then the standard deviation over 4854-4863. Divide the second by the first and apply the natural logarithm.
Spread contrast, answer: 1.7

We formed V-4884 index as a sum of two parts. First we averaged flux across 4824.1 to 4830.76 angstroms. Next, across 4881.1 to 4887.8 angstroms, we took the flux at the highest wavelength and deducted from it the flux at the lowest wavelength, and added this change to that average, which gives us 6.6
